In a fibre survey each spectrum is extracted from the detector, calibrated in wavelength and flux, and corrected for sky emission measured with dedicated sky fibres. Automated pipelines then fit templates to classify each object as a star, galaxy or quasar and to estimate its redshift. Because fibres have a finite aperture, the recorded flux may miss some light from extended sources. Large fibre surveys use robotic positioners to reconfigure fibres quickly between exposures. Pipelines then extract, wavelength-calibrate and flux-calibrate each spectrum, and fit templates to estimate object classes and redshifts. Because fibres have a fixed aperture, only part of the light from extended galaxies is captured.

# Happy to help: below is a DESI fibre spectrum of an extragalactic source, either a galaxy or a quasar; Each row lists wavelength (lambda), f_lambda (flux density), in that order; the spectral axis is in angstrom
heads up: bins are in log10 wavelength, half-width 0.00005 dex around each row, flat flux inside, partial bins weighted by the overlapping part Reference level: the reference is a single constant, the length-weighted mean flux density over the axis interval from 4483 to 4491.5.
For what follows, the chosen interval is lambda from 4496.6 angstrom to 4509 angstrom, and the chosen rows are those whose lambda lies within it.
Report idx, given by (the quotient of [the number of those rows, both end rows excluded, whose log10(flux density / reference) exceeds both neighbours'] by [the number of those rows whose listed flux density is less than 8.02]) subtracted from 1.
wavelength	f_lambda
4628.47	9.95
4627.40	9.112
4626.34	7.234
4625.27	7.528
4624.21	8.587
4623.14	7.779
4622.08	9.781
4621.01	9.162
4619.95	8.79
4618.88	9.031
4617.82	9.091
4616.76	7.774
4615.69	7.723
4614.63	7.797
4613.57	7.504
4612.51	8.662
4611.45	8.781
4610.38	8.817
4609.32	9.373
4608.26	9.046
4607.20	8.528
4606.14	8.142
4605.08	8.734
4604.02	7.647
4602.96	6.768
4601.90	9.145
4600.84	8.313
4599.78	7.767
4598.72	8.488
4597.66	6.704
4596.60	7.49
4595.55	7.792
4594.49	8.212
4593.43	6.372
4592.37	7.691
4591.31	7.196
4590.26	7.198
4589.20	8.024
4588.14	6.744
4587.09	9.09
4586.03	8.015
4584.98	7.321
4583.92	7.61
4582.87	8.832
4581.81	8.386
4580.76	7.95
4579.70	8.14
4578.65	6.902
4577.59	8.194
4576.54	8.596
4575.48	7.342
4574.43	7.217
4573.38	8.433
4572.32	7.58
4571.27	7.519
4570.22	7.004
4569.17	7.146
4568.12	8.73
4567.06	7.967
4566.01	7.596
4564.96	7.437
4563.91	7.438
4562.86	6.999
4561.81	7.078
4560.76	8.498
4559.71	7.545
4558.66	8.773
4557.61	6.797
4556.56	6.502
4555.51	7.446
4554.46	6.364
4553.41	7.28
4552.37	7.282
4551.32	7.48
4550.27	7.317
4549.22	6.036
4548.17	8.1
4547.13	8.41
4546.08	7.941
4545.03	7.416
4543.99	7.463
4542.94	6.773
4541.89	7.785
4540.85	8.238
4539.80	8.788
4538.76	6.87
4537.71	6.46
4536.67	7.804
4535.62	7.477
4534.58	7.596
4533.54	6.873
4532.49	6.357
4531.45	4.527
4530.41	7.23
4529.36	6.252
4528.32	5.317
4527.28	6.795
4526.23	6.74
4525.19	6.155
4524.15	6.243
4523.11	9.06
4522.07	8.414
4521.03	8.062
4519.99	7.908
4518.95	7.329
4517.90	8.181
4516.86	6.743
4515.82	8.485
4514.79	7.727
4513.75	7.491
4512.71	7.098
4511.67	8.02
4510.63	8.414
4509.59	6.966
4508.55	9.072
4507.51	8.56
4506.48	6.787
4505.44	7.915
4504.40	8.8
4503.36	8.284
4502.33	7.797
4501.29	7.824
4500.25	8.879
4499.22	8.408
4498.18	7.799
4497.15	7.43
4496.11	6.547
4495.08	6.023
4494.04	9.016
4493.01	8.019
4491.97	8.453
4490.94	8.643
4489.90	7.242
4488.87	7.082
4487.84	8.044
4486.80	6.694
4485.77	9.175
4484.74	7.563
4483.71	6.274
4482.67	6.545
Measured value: 0.67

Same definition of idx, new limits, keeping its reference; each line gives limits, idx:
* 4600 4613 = -0.50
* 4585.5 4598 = 0.56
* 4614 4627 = 0.50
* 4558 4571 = 0.67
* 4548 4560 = 0.70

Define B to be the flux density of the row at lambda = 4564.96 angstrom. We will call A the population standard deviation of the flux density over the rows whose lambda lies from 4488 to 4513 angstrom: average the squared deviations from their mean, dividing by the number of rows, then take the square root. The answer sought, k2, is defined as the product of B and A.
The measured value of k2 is 6.0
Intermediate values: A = 0.81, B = 7.437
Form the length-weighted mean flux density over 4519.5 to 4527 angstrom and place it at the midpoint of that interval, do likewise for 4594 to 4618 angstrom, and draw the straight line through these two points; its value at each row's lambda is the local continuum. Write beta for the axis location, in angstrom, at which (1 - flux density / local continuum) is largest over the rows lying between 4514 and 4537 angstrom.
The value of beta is 4531.45 angstrom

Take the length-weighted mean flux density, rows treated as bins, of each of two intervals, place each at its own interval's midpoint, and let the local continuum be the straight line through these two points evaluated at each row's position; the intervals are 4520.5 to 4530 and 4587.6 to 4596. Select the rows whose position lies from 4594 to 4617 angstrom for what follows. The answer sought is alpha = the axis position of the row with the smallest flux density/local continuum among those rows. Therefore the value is 4597.66 angstrom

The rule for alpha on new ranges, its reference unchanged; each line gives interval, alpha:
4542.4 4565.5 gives 4549.22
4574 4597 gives 4593.43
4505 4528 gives 4525.19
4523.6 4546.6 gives 4531.45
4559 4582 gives 4578.65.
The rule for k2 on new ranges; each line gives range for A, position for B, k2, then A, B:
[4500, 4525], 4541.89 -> 5.8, 0.75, 7.785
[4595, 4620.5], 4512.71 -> 5.2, 0.73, 7.098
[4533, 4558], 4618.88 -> 6.0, 0.67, 9.031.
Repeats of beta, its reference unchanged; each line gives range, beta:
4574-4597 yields 4593.43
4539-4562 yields 4549.22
